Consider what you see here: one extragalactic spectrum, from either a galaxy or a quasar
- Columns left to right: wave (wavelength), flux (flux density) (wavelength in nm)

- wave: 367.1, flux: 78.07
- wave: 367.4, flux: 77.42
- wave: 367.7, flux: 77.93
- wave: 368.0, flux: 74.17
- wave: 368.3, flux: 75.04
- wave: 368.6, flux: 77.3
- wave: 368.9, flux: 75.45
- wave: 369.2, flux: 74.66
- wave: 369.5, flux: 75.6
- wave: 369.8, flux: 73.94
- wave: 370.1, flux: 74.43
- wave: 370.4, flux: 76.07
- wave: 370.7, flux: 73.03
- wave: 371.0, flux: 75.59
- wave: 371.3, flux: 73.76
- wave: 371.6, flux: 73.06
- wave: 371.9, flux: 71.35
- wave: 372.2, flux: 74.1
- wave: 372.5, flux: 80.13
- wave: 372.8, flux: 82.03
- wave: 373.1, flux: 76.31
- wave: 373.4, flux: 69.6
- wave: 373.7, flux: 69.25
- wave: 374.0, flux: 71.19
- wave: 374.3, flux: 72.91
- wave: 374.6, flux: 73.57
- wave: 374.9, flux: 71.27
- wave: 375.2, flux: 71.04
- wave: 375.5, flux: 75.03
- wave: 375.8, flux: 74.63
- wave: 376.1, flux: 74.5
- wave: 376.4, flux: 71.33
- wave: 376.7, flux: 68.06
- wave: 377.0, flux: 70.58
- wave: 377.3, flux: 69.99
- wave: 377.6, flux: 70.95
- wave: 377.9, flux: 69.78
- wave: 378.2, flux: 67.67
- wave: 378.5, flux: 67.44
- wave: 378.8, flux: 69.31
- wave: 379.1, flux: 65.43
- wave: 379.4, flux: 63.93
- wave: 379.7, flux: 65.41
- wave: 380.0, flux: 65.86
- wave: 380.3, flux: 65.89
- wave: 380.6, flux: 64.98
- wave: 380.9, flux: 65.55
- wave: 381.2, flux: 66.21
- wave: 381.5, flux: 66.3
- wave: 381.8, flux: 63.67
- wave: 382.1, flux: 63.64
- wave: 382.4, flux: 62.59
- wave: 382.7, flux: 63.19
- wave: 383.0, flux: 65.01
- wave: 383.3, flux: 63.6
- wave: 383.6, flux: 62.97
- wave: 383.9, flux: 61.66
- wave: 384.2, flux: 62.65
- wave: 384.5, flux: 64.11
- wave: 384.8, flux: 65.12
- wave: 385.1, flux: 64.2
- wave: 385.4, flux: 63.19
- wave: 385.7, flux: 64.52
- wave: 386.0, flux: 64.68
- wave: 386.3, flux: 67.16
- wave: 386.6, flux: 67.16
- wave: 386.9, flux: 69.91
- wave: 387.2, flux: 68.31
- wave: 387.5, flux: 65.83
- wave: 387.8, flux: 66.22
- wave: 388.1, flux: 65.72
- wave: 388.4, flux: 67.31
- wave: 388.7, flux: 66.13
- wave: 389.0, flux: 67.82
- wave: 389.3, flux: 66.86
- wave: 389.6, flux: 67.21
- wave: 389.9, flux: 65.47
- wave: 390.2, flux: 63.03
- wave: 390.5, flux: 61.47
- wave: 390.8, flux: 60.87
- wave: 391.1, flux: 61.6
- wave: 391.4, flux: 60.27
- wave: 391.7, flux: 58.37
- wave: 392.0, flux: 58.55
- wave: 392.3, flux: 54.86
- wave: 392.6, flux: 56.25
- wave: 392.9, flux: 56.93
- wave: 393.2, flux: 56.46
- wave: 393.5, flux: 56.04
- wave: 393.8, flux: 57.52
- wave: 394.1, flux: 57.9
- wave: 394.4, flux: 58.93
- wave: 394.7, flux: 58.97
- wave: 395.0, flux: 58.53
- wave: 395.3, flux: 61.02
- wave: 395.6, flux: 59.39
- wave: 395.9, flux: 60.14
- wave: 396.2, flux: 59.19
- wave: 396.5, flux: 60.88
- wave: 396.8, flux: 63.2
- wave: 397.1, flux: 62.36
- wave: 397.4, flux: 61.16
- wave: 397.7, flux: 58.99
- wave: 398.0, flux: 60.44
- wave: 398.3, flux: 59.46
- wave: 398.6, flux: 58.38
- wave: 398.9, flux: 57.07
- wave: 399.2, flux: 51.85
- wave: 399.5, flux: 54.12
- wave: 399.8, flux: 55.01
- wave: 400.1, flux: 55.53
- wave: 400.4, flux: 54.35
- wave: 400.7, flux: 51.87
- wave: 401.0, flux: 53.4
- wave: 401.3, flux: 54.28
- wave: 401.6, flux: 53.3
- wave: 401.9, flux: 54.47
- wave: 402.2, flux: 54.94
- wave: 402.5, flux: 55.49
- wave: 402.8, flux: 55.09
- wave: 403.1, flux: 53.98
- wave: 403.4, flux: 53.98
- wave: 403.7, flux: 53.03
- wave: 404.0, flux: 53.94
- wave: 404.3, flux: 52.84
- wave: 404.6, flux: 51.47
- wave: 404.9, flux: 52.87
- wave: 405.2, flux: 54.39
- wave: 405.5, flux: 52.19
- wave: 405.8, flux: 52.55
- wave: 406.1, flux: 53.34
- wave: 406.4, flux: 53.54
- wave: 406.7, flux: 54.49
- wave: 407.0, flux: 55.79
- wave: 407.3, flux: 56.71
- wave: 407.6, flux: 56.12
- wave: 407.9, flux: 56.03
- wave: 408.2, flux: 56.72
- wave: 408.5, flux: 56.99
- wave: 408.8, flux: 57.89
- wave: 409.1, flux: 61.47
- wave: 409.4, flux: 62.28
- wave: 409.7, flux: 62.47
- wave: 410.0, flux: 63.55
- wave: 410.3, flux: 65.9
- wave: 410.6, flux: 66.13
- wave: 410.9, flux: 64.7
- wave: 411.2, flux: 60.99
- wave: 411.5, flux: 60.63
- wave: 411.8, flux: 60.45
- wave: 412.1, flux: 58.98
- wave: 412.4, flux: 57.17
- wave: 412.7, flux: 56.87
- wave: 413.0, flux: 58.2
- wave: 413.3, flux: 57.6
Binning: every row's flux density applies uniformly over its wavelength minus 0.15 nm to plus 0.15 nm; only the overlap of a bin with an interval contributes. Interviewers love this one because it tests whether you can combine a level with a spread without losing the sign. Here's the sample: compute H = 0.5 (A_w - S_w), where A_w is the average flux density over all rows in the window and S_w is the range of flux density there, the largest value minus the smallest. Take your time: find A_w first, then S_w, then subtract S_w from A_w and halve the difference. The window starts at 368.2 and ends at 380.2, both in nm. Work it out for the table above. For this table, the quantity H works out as 27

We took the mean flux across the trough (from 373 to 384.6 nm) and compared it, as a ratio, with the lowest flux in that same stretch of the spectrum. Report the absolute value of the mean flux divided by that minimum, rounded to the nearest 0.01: 1.10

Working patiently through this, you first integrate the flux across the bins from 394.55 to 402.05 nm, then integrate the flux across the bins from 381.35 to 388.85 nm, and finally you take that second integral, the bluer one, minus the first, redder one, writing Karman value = 56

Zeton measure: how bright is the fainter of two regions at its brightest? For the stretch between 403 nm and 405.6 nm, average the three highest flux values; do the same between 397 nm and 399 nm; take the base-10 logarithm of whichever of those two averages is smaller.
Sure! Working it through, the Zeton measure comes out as 1.733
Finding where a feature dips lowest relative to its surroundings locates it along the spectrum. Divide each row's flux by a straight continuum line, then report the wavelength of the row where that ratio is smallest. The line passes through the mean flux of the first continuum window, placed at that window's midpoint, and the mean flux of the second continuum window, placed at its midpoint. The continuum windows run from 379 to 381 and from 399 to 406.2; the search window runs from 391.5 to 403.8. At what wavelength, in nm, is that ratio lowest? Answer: 392.3 nm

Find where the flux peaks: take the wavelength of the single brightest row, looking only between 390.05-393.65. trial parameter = 390.2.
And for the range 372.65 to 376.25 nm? 372.8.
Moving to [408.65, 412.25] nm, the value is 410.6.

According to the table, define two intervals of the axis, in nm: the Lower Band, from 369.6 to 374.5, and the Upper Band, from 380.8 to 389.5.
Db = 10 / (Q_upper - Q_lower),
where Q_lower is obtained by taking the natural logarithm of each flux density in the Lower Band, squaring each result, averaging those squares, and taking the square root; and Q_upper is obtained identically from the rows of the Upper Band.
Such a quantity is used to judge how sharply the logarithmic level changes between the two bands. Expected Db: -78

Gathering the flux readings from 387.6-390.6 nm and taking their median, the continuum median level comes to 66.2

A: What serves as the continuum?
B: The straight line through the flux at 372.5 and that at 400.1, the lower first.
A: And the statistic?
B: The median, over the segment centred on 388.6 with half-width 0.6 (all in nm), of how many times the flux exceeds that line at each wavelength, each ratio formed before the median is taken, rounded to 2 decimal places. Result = 1.01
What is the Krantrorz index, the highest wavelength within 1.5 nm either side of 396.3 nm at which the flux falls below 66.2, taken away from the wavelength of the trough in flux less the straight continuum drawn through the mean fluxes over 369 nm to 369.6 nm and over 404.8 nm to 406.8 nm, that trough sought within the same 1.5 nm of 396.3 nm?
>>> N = -2.70 nm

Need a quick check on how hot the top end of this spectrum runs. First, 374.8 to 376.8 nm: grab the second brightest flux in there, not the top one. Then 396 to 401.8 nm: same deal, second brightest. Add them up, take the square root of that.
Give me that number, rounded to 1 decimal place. 11.7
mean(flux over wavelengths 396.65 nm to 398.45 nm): 61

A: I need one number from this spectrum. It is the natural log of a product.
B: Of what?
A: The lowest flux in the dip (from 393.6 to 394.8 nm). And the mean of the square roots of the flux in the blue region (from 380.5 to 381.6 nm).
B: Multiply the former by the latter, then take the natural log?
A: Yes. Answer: 6.15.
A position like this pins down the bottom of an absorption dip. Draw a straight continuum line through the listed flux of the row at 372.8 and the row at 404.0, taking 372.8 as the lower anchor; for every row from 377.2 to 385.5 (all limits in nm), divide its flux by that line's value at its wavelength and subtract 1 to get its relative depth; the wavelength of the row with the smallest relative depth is 379.4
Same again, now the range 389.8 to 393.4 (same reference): 392.3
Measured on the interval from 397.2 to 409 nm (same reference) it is 399.2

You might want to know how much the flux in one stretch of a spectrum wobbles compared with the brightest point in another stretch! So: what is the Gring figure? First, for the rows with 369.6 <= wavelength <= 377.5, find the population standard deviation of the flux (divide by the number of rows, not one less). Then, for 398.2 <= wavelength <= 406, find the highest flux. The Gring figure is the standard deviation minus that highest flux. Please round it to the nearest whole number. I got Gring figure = -56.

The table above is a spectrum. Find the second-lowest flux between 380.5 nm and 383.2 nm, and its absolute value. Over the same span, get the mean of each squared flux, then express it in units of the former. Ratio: 66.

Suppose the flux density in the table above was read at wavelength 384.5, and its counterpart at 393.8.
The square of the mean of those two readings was 3698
